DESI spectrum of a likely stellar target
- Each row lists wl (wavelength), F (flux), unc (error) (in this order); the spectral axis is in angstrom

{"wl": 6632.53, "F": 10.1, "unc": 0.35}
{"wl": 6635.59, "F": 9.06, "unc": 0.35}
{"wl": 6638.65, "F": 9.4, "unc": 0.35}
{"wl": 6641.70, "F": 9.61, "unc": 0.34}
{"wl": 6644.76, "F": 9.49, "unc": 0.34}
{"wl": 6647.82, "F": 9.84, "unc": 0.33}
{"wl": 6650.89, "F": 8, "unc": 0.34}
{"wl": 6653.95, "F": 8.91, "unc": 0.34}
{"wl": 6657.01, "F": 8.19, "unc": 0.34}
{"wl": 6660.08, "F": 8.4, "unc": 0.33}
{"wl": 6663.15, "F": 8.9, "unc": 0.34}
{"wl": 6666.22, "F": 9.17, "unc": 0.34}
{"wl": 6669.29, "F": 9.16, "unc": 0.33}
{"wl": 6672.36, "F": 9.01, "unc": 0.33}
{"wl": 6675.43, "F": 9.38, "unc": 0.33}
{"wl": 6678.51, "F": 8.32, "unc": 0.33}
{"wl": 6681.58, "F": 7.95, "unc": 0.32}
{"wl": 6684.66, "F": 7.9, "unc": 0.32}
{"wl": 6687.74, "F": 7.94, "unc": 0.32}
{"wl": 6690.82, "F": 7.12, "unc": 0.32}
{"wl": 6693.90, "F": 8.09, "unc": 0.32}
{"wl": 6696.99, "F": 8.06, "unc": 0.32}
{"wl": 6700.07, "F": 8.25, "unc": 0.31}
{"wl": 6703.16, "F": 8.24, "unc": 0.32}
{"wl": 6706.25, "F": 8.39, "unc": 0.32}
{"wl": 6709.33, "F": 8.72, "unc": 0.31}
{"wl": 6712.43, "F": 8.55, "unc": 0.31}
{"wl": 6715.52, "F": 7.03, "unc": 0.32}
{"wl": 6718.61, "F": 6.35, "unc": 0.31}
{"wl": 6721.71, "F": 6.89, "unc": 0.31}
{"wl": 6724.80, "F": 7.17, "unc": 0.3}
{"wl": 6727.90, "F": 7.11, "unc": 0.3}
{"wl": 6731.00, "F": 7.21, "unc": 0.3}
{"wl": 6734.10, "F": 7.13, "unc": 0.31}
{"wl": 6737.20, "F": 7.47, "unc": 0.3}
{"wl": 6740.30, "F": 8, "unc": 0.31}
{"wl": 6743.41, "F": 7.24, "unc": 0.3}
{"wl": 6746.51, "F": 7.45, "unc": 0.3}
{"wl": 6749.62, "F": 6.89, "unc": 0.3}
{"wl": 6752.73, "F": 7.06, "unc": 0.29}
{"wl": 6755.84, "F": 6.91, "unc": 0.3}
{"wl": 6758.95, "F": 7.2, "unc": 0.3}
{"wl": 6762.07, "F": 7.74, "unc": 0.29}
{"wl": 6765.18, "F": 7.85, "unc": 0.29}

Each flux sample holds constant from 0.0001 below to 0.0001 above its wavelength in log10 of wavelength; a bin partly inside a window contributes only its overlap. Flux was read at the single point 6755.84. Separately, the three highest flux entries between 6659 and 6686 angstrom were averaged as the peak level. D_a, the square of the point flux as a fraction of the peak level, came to 0.56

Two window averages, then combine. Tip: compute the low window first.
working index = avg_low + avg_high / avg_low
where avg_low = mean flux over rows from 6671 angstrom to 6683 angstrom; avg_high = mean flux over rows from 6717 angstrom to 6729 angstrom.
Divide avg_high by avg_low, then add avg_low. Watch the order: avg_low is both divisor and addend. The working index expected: 9.46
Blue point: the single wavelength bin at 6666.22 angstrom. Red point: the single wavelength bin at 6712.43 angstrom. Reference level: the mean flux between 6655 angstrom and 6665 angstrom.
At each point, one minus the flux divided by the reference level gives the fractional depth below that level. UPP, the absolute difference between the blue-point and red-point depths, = 0.07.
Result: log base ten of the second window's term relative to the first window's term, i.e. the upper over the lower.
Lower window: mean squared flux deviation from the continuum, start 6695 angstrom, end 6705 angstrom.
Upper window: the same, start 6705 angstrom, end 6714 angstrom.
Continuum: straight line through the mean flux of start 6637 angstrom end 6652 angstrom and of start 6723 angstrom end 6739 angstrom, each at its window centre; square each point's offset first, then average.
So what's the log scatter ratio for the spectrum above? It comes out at 1.0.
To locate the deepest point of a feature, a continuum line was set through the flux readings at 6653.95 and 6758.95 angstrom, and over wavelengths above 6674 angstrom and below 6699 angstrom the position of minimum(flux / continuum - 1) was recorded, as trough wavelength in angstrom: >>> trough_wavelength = 6690.82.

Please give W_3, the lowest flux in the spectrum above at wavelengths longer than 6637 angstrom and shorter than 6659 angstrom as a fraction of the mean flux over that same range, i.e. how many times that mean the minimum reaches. 0.88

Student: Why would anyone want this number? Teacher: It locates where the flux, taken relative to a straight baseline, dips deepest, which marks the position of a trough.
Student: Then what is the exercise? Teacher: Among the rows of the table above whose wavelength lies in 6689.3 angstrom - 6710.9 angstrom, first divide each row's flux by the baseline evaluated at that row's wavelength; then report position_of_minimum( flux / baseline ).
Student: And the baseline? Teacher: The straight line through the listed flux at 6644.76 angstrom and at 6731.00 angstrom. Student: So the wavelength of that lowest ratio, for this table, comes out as 6690.82 angstrom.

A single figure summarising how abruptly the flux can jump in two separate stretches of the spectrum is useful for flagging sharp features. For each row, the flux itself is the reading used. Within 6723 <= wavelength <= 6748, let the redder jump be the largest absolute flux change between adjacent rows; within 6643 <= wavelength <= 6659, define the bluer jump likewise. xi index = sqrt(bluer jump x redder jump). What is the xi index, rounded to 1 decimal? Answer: 1.2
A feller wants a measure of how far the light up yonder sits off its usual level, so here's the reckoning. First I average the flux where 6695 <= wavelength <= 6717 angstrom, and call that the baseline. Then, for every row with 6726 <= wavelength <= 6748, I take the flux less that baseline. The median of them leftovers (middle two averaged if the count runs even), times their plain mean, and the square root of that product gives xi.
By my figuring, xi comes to 0.87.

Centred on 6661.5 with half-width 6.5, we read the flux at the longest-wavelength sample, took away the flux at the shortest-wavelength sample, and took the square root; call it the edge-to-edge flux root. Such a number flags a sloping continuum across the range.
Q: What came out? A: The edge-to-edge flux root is 1.0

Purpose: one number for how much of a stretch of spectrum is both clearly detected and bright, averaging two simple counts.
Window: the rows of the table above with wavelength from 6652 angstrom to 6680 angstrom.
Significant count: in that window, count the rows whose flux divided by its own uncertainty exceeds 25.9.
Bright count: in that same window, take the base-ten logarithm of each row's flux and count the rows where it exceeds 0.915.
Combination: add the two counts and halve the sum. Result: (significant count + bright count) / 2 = 7.0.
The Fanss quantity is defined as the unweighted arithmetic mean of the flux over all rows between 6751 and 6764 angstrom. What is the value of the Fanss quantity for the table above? 7.2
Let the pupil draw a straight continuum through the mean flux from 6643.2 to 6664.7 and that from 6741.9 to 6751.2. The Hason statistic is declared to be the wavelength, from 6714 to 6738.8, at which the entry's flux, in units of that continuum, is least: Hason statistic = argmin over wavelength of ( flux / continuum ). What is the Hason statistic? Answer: 6718.61 angstrom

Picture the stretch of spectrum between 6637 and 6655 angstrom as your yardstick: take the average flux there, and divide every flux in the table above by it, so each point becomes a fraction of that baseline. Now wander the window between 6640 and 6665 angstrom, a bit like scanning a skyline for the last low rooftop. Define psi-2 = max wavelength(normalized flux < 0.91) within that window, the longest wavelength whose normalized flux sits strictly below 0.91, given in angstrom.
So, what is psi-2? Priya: 6657.01 angstrom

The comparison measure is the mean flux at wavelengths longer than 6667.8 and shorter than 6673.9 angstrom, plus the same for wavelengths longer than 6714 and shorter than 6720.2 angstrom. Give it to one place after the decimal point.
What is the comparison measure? 15.8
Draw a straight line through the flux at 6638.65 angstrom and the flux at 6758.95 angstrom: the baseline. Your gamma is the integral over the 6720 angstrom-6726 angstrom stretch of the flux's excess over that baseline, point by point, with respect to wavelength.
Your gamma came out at -5.1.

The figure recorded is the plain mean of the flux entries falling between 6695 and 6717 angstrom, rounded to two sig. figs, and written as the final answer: 8.2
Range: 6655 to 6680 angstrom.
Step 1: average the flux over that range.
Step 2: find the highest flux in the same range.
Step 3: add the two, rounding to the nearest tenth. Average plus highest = 18.2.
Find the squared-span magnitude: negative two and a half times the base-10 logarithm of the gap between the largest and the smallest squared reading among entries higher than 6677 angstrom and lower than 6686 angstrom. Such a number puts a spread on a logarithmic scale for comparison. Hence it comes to -2.1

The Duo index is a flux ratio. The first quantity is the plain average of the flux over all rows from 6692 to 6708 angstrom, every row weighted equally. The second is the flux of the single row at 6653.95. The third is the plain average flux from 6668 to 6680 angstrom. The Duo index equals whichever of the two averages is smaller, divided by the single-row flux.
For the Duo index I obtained 0.92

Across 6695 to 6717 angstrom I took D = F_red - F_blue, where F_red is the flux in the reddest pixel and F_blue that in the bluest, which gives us -1.0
